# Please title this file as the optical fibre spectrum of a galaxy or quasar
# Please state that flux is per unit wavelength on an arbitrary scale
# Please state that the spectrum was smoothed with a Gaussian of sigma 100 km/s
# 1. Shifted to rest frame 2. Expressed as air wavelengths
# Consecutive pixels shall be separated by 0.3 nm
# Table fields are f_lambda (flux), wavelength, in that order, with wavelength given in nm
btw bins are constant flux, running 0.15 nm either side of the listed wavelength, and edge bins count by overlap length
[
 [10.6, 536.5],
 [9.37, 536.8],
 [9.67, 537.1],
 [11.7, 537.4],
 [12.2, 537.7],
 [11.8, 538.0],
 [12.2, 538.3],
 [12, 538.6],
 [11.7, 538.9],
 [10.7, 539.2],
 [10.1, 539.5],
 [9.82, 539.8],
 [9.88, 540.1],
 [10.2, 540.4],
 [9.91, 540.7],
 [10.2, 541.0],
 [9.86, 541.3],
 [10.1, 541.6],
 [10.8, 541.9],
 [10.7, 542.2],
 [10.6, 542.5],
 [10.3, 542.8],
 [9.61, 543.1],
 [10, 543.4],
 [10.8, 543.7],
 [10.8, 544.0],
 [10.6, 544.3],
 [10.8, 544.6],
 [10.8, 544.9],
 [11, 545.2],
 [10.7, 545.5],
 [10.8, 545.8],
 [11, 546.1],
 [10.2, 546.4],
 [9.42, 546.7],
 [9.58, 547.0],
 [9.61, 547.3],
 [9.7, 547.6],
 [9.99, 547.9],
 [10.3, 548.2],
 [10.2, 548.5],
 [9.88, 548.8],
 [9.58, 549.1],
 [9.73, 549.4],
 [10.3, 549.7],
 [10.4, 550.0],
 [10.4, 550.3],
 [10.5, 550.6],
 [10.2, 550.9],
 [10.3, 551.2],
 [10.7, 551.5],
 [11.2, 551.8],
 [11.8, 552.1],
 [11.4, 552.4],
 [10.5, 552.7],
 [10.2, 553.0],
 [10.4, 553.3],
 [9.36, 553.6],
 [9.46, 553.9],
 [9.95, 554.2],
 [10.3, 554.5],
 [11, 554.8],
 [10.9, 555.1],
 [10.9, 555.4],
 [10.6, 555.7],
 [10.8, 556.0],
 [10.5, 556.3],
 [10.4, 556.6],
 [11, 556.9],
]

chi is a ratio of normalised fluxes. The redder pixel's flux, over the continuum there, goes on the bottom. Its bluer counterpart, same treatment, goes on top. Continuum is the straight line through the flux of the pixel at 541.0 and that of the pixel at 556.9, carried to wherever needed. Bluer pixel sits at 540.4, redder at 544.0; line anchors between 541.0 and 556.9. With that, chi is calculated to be 0.96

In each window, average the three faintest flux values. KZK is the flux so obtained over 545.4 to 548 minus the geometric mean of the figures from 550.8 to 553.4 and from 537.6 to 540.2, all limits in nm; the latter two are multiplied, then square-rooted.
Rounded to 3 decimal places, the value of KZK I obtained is -0.546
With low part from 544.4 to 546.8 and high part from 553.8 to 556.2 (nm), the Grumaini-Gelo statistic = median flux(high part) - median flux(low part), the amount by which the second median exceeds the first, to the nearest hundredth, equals -0.10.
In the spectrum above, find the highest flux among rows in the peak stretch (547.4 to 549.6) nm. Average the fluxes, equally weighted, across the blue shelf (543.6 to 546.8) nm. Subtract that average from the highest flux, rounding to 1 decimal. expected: -0.3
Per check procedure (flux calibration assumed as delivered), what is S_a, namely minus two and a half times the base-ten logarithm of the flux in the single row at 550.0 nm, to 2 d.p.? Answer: -2.54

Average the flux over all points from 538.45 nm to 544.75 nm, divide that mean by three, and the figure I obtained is 3.48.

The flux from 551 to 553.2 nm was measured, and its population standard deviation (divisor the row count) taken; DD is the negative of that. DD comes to -0.56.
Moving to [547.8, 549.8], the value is -0.26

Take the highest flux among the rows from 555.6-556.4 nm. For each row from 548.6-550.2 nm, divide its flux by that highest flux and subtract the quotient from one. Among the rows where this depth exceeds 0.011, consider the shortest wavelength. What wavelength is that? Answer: 548.8 nm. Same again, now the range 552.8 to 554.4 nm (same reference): 553.0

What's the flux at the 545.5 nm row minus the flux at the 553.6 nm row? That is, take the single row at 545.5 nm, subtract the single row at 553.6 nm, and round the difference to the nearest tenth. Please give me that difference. 1.3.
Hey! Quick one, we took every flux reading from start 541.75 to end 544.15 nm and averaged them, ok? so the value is 10.5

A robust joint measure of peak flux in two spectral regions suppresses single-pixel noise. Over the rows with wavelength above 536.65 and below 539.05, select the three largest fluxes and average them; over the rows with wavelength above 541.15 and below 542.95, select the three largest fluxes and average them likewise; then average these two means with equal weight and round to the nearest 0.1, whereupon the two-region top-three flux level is 11.4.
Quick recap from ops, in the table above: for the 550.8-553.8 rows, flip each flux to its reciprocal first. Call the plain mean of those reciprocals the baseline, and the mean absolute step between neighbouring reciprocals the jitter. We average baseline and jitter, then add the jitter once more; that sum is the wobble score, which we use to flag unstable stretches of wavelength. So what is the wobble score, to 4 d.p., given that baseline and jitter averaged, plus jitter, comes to 0.0539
